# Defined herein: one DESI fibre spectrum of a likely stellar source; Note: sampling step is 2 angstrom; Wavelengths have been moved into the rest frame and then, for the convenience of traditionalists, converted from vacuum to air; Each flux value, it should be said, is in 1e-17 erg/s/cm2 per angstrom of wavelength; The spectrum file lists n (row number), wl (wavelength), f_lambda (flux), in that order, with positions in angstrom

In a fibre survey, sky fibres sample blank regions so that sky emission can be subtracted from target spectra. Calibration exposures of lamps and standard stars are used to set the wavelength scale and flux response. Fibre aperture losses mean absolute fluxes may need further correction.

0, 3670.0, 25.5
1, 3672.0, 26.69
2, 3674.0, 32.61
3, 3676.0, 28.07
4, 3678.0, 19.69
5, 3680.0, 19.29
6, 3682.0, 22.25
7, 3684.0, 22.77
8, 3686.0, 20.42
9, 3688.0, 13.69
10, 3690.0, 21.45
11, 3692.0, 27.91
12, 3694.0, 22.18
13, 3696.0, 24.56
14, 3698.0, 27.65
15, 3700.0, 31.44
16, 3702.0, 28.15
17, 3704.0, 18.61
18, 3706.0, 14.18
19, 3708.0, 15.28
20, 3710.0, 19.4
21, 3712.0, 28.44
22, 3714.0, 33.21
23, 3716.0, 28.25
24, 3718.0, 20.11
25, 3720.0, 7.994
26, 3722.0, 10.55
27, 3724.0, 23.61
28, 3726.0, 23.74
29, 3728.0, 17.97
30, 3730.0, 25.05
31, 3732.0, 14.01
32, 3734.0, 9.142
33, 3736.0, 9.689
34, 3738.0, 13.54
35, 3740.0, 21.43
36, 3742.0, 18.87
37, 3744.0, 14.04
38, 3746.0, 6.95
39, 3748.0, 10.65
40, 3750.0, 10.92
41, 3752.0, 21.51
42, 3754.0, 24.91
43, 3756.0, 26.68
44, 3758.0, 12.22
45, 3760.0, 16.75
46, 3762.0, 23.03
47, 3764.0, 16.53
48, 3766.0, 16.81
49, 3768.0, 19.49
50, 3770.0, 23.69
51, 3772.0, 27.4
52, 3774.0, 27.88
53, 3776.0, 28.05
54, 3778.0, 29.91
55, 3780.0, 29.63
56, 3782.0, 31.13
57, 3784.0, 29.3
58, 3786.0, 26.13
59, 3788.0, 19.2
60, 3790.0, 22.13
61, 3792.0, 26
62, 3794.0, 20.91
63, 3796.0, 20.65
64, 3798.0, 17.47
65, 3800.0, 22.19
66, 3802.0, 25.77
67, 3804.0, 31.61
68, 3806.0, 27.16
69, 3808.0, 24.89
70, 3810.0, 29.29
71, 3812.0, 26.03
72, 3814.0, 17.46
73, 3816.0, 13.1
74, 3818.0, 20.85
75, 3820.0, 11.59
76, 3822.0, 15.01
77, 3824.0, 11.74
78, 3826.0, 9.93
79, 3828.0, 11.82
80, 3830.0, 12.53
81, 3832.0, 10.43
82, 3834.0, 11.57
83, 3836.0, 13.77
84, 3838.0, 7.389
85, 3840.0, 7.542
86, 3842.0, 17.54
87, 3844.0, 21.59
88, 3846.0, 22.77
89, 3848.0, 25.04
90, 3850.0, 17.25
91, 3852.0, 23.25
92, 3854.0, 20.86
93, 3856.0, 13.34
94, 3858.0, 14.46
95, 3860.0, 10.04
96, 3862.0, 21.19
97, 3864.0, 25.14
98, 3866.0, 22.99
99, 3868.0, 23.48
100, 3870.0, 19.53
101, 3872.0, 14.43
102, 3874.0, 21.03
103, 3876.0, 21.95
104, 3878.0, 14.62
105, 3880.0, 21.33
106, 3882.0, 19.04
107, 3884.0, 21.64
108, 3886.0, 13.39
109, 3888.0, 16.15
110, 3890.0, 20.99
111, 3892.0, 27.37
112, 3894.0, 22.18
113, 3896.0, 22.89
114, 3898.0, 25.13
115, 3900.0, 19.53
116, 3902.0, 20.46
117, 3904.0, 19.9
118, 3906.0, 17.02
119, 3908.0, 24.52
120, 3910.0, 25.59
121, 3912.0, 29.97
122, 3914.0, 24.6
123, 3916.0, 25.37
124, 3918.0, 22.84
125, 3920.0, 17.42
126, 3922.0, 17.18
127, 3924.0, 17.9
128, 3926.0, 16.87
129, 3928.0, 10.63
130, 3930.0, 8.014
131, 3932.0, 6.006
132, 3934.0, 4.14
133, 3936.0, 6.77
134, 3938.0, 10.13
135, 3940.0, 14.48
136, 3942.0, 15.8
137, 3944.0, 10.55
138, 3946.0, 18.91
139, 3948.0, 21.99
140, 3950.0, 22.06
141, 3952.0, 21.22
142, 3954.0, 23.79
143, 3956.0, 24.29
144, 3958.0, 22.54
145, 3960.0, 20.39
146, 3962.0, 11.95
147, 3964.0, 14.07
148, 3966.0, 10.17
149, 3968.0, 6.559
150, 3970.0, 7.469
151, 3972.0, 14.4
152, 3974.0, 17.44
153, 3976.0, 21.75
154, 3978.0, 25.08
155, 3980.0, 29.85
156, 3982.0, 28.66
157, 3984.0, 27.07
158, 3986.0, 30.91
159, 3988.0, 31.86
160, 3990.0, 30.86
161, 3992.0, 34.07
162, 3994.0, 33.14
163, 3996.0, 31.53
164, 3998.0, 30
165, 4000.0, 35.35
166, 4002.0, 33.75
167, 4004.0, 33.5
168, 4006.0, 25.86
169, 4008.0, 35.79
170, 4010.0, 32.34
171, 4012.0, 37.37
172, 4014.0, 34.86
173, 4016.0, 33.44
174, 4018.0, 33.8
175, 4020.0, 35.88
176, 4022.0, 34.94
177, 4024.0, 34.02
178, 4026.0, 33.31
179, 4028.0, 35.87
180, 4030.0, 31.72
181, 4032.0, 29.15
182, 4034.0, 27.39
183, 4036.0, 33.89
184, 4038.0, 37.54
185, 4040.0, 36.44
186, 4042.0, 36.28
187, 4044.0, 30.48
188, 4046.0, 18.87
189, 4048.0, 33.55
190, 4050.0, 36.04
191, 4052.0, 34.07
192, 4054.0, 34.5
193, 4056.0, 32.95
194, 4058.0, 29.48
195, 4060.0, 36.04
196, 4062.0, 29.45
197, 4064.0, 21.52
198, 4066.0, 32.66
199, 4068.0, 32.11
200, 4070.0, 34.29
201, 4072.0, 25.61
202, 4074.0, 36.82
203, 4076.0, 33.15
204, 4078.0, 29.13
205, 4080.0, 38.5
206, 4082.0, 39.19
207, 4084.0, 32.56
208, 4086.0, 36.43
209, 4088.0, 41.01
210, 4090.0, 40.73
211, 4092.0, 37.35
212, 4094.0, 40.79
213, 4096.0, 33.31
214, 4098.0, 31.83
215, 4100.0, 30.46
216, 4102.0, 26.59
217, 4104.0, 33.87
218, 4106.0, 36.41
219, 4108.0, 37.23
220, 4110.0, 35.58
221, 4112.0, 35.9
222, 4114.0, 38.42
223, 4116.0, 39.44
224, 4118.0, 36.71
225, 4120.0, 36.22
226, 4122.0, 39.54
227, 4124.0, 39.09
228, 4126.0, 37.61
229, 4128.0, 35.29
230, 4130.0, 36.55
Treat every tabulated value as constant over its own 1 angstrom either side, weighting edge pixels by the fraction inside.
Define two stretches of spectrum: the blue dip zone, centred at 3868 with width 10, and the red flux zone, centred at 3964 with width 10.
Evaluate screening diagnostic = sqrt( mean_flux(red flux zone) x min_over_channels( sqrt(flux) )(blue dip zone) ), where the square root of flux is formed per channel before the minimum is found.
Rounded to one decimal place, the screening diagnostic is 6.9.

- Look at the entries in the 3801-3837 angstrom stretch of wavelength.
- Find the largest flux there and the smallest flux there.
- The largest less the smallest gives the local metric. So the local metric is 22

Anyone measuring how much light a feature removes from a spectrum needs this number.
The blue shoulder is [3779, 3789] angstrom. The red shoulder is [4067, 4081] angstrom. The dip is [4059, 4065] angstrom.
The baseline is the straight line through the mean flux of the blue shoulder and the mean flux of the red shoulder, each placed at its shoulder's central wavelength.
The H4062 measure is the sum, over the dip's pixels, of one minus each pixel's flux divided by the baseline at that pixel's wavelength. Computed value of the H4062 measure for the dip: 0.3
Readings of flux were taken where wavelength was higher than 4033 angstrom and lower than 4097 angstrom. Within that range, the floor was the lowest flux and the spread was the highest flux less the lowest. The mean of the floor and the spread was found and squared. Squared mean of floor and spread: 420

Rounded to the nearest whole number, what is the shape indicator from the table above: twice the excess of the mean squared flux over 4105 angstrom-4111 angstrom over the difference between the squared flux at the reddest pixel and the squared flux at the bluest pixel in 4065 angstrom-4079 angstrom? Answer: 3088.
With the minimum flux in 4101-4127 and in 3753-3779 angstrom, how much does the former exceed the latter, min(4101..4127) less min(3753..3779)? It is 14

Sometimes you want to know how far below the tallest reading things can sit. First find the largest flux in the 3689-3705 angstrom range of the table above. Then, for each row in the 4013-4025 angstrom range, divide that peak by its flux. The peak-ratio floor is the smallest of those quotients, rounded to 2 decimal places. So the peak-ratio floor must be 0.88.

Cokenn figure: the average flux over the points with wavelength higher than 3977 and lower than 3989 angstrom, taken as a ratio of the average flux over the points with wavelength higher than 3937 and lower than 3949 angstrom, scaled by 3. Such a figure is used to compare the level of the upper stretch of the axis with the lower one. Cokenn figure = 5.7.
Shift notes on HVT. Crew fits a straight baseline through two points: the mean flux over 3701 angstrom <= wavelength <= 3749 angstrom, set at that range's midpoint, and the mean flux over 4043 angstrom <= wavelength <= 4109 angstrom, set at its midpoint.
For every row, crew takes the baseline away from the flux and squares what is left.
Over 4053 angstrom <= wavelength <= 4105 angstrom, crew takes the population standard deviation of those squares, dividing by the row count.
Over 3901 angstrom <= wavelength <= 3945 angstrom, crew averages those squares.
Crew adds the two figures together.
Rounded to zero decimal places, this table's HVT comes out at 183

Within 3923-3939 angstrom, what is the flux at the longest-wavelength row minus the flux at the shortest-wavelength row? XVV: -7.8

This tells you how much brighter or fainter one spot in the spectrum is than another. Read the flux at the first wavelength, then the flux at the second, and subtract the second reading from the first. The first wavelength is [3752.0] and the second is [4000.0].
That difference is -14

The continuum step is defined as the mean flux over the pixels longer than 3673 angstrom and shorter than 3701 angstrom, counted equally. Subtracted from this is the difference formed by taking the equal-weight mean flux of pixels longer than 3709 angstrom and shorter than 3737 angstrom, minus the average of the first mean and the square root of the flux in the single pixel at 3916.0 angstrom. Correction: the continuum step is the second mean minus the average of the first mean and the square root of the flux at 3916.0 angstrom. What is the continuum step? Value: 5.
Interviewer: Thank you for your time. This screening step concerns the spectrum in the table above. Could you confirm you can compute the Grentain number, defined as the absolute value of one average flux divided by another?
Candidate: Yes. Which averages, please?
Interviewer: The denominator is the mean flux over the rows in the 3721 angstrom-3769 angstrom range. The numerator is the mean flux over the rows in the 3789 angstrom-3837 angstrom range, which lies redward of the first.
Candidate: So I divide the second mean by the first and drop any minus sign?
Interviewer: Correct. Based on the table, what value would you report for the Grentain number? 1.1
